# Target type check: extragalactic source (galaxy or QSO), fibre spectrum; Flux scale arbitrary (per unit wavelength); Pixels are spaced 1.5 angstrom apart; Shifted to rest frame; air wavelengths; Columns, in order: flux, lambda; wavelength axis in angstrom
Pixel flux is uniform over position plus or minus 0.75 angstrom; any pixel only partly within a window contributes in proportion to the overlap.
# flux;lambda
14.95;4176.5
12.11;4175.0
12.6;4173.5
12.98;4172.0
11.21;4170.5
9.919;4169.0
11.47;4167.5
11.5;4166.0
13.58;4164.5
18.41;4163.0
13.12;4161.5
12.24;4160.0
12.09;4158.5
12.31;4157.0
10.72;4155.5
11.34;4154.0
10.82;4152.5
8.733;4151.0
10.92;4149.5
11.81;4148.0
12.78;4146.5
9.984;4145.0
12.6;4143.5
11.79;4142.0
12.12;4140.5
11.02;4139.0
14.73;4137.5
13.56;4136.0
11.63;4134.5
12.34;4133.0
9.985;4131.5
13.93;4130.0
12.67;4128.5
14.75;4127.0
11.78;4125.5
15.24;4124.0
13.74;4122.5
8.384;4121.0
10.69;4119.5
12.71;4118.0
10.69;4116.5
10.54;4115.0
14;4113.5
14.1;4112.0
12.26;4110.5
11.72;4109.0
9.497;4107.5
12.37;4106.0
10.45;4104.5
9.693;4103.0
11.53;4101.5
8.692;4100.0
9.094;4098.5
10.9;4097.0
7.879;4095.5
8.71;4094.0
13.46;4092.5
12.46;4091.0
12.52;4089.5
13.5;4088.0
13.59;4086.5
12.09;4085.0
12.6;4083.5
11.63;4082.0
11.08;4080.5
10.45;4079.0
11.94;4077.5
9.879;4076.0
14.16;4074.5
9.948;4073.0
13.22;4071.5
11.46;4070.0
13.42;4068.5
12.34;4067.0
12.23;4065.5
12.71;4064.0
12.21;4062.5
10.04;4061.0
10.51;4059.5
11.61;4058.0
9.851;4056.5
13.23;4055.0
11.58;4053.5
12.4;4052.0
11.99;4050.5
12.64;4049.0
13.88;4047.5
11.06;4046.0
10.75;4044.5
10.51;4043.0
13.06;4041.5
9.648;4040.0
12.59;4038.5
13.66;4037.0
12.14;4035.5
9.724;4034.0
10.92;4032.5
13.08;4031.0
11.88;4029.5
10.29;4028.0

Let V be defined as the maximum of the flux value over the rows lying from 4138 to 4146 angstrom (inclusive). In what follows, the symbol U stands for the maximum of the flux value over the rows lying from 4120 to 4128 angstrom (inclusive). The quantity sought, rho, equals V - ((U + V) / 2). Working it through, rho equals -1.3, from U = 15.24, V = 12.6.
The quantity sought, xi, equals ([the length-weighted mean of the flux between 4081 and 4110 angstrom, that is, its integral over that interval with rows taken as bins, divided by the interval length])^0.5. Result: 3.34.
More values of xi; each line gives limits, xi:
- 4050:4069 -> 3.44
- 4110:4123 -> 3.44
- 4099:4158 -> 3.43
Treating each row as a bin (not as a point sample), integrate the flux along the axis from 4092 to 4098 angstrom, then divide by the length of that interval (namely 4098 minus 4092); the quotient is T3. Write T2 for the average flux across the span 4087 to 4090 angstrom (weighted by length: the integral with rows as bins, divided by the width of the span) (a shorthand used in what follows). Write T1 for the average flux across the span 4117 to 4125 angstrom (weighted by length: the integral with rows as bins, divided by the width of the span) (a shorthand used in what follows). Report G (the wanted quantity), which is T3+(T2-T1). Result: 11.1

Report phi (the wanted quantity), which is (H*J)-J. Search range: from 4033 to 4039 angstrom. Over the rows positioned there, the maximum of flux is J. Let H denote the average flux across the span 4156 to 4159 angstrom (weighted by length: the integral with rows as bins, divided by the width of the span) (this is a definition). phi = 151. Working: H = 12.1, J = 13.66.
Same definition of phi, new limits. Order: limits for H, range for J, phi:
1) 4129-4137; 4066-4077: 161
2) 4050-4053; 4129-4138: 164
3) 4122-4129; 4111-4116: 179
